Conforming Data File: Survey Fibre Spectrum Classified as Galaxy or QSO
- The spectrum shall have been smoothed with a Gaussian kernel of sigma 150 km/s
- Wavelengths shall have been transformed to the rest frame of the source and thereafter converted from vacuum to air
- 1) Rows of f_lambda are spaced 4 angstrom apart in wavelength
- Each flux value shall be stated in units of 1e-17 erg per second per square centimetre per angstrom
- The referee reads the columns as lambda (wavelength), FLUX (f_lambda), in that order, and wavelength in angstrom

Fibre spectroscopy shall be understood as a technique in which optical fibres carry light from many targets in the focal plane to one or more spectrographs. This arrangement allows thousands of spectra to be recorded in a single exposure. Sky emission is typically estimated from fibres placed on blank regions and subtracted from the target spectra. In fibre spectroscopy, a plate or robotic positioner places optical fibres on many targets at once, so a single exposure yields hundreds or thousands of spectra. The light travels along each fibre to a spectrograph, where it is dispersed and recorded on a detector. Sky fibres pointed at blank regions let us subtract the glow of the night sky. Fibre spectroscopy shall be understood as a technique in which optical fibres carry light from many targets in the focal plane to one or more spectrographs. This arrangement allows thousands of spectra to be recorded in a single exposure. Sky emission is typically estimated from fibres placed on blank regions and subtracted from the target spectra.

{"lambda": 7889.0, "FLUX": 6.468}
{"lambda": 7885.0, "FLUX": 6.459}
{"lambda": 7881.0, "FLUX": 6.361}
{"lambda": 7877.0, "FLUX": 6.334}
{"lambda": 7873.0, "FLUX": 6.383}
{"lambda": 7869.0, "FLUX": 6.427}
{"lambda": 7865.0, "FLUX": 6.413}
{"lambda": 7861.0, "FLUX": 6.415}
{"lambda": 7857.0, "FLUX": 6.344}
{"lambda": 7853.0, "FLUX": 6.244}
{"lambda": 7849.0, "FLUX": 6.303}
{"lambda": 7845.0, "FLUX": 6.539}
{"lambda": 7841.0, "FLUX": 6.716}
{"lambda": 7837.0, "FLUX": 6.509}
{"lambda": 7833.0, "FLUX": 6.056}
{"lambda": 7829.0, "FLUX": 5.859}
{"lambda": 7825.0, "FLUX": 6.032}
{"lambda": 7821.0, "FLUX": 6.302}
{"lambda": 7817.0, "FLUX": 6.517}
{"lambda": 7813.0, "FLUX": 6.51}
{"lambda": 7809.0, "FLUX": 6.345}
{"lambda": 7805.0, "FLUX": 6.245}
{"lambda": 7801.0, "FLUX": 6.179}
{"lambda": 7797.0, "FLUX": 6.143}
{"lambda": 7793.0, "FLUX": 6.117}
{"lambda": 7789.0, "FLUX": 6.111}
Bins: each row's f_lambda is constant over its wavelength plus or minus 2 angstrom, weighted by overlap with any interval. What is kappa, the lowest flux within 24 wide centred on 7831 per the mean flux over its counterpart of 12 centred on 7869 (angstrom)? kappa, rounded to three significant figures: 0.914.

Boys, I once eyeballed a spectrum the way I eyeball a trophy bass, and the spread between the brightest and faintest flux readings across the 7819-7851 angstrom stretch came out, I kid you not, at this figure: 0.86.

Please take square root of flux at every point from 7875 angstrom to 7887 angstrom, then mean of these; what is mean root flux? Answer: 2.53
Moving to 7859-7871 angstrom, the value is 2.53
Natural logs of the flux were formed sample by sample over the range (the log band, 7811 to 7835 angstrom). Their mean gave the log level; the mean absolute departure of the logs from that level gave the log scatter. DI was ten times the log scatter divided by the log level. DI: 0.20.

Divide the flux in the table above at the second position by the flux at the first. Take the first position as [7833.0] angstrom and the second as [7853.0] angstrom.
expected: 1.03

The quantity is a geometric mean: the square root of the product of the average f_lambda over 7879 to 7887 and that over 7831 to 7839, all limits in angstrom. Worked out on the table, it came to 6.35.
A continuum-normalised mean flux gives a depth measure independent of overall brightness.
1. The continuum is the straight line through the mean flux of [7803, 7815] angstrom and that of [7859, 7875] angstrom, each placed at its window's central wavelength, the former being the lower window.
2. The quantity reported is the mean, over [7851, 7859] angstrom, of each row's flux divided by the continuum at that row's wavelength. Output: 0.98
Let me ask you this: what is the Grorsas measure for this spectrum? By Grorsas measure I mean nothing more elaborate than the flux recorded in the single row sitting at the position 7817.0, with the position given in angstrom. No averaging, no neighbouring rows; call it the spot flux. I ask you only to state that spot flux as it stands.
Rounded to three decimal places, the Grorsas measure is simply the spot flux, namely 6.517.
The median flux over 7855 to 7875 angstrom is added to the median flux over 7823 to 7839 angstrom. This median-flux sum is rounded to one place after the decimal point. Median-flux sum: 12.5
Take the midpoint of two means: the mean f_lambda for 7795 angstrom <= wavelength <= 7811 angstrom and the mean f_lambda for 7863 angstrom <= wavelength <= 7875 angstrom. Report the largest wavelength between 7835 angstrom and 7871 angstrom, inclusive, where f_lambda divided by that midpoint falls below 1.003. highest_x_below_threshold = 7853.0 angstrom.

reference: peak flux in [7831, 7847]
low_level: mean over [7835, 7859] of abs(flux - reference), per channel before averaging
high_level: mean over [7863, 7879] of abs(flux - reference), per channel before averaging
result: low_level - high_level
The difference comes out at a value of -0.05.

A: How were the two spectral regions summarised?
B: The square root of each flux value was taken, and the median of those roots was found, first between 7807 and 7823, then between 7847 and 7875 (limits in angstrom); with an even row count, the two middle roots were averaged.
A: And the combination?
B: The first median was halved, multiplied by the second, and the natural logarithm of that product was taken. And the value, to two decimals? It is 1.16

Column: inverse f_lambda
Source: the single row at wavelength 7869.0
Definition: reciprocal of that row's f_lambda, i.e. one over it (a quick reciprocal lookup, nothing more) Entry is 0.1556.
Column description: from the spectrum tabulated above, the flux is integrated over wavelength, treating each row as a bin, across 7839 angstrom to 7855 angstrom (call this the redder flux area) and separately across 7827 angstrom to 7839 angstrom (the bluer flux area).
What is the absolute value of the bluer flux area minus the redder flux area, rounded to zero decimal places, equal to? 30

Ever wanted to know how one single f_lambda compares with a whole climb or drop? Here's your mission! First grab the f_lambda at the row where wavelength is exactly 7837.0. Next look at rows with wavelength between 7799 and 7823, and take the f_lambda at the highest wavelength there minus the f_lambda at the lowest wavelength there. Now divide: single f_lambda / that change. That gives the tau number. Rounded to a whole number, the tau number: 53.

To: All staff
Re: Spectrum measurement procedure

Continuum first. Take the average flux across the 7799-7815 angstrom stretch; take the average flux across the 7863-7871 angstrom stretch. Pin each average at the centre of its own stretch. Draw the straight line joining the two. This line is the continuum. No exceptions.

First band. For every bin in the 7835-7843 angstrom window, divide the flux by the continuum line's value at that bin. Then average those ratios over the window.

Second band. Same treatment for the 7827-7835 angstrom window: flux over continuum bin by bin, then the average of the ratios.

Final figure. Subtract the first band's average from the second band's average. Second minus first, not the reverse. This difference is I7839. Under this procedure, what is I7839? -0.10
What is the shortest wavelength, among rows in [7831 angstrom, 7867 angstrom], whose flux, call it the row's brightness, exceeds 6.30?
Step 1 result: 7837.0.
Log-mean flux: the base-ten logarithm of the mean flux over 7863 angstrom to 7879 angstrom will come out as 0.805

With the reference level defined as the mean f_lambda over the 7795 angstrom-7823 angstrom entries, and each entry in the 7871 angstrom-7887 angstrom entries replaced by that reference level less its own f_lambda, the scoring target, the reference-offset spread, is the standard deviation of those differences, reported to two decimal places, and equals 0.05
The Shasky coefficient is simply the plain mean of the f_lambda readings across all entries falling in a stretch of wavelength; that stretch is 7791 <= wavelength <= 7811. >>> 6.21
